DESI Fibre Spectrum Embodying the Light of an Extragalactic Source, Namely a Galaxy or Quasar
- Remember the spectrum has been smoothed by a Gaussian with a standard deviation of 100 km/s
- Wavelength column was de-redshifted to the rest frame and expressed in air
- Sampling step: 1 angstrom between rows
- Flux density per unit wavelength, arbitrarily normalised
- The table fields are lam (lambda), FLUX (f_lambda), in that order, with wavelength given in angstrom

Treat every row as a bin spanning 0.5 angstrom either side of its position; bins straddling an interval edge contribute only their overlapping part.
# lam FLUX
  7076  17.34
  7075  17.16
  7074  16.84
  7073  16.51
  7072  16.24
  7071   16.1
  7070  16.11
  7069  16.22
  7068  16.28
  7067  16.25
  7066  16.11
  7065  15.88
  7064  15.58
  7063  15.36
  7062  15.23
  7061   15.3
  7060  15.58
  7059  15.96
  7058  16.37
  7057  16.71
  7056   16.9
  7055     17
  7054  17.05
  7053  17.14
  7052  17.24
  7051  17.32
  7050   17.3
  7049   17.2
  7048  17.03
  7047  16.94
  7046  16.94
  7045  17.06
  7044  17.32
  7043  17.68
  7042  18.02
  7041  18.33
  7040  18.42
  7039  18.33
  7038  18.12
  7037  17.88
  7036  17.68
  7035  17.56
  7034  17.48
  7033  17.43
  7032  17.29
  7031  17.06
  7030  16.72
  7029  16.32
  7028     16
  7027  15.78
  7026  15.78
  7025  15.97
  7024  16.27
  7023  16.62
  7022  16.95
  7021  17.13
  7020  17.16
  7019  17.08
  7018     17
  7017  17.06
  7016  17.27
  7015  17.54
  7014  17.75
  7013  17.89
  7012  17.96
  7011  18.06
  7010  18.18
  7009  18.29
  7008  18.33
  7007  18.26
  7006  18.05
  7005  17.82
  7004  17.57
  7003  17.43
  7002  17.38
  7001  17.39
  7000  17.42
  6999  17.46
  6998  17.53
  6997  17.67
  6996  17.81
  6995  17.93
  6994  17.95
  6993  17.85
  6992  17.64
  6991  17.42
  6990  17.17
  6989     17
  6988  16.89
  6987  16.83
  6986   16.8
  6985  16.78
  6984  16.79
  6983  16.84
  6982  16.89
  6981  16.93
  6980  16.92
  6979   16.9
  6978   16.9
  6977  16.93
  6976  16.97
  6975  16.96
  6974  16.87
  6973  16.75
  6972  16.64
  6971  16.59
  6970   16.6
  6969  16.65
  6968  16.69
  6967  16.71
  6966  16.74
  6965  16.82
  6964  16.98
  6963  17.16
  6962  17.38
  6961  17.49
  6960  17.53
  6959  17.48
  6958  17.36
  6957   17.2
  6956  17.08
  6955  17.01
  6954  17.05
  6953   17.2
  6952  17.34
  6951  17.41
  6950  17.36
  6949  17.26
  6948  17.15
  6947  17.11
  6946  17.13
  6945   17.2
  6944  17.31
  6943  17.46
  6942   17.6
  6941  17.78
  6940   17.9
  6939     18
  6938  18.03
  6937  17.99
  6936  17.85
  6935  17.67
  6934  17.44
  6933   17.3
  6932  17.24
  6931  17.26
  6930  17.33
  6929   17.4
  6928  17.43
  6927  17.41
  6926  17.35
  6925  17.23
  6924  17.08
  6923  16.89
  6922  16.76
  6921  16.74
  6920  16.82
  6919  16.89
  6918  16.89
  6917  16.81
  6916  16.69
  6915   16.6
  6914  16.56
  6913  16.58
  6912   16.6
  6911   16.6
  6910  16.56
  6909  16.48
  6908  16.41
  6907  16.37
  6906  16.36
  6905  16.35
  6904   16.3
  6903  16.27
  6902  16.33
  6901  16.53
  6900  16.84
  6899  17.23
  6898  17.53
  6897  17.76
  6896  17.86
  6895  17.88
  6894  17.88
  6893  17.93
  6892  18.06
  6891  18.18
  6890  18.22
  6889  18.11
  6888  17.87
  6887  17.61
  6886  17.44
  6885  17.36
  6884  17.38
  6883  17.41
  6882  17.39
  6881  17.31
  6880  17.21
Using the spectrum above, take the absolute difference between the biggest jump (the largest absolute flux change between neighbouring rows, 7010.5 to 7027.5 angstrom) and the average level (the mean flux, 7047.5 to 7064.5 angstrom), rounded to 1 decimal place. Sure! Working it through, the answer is 16.1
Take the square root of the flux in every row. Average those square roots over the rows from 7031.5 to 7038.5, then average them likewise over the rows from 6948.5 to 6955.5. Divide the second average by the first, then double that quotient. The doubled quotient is 1.98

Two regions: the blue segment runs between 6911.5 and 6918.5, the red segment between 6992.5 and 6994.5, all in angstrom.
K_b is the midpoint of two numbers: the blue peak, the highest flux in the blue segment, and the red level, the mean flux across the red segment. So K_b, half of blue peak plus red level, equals 17.4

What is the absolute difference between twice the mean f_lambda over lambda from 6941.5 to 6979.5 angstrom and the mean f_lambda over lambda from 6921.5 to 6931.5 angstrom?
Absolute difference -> 16.9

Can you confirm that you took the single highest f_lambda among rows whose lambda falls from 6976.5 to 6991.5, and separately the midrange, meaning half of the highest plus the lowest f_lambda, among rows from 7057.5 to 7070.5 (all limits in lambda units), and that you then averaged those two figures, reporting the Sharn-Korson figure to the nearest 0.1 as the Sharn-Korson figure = 16.6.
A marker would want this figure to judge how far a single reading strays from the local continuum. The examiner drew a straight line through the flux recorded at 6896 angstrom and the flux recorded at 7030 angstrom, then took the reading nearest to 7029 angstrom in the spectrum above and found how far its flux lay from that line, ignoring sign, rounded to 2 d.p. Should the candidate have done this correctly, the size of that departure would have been 0.41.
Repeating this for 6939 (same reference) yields 0.51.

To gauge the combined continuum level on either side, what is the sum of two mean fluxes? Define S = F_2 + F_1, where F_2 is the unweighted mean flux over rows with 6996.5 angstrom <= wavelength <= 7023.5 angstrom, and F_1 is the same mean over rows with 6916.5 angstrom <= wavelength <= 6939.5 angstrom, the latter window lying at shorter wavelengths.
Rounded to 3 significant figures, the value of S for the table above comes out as 34.9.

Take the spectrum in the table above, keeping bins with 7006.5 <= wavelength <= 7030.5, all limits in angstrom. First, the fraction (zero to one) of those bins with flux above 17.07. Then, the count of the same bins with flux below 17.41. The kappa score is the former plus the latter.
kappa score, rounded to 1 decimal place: 15.5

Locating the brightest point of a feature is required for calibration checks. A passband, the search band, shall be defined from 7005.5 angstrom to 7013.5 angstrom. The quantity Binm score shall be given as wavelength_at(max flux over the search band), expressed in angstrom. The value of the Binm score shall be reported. 7008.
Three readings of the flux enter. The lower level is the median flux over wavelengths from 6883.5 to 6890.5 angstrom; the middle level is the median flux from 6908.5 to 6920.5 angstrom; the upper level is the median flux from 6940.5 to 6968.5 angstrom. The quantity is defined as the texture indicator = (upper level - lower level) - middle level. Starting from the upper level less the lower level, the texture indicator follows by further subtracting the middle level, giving -17.0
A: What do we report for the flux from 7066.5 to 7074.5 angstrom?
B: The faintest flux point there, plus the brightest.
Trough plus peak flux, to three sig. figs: 32.9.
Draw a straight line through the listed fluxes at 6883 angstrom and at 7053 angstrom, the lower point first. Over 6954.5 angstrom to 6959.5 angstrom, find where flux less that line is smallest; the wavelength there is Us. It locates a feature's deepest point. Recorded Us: 6955 angstrom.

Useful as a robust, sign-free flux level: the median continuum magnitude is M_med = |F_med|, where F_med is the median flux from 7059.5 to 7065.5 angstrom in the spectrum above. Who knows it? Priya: 15.5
